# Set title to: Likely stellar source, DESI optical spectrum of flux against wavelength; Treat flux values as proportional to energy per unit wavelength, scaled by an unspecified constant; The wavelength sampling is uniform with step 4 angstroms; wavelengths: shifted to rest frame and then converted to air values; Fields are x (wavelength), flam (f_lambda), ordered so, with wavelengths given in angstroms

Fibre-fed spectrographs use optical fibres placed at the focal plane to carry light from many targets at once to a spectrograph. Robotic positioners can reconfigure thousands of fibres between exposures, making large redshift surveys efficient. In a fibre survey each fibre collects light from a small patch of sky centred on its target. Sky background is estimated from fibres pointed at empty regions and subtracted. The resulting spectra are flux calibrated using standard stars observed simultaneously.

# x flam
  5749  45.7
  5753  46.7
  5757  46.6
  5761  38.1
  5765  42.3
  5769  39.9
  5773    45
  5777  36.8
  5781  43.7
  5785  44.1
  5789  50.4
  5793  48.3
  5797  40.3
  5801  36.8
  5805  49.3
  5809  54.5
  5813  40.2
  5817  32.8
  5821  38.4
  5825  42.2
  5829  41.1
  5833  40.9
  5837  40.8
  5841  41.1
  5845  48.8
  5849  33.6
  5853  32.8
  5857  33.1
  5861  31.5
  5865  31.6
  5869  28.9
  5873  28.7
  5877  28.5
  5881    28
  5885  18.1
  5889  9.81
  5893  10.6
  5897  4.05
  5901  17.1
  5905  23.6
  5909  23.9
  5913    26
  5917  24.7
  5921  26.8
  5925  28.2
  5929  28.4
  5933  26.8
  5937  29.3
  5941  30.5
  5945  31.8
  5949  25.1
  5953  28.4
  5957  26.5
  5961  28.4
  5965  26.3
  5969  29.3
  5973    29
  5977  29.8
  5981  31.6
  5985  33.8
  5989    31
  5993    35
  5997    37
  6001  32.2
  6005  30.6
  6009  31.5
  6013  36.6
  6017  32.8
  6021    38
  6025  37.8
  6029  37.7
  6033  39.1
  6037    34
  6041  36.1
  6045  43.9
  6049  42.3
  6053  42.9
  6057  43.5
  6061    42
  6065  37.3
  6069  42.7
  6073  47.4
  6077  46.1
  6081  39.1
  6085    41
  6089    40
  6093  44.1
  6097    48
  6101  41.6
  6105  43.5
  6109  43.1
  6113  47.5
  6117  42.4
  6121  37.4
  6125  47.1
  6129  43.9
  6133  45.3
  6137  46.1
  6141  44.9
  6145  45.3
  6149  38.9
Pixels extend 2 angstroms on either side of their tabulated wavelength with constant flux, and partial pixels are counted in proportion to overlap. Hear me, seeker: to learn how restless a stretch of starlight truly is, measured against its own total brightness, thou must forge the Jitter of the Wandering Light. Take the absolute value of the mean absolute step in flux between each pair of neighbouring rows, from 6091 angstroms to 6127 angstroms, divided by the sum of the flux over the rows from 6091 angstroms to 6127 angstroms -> 0.012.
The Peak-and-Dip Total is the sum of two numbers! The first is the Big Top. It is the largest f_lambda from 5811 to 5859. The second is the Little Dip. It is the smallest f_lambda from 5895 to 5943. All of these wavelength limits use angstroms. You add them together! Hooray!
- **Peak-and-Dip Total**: 53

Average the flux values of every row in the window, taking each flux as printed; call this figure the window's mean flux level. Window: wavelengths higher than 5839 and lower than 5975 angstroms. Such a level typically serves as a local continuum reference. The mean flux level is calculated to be 27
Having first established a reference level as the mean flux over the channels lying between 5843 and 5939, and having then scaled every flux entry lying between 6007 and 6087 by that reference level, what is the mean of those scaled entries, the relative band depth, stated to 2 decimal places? 1.53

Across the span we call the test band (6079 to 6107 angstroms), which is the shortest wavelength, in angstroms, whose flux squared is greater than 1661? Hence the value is 6085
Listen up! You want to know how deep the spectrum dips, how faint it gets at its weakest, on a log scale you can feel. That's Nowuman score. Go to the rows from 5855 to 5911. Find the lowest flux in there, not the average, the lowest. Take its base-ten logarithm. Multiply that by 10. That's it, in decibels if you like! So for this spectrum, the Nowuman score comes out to 6.1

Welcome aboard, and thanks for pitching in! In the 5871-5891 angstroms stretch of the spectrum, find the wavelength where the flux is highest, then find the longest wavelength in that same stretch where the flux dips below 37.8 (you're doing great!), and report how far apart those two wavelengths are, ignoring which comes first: 16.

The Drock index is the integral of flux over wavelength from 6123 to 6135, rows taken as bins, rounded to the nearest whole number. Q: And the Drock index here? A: 545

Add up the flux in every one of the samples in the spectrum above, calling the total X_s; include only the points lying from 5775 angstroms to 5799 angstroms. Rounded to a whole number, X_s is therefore 264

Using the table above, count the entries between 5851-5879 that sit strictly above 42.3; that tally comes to 0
